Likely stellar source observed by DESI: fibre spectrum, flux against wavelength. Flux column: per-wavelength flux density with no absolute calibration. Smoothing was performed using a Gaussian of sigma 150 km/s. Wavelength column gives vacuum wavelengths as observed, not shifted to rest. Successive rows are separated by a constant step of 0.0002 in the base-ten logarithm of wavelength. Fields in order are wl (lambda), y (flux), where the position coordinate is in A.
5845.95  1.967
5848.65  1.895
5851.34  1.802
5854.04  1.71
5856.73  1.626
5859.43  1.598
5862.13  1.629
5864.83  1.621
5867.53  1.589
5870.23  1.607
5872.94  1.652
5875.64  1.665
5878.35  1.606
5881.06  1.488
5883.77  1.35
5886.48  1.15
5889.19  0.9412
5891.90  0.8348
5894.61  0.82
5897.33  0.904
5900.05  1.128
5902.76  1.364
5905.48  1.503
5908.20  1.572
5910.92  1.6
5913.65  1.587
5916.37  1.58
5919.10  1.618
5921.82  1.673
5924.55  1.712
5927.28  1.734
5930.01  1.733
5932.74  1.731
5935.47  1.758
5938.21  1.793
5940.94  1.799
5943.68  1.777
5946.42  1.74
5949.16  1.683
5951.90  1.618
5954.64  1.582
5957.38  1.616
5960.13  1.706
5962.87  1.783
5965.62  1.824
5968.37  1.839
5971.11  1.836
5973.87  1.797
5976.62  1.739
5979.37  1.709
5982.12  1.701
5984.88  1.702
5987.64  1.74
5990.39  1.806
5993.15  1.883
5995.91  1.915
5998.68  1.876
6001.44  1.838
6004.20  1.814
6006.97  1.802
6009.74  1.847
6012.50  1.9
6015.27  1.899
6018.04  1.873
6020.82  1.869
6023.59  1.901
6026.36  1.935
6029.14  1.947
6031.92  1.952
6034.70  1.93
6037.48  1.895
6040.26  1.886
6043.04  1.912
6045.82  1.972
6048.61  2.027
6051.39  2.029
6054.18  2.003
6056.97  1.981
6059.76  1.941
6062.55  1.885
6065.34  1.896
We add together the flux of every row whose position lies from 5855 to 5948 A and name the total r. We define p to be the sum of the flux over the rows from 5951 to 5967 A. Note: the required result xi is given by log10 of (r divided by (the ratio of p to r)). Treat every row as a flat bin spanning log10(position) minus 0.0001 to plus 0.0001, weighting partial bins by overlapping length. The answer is 2.4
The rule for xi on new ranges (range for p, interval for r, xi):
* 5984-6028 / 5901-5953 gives 1.5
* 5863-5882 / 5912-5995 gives 2.4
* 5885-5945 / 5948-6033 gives 2.0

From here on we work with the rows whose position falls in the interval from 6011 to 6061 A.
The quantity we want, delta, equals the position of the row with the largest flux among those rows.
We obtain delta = 6051.39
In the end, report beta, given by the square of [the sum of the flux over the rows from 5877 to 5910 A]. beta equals 215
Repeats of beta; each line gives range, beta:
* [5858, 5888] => 287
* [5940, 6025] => 3071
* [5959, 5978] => 157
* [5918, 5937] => 143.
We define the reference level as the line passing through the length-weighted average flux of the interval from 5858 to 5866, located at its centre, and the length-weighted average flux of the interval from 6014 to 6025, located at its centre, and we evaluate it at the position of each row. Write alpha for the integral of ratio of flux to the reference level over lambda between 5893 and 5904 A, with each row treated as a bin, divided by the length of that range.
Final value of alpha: 0.62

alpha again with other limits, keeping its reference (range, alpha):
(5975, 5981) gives 0.95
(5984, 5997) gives 0.99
